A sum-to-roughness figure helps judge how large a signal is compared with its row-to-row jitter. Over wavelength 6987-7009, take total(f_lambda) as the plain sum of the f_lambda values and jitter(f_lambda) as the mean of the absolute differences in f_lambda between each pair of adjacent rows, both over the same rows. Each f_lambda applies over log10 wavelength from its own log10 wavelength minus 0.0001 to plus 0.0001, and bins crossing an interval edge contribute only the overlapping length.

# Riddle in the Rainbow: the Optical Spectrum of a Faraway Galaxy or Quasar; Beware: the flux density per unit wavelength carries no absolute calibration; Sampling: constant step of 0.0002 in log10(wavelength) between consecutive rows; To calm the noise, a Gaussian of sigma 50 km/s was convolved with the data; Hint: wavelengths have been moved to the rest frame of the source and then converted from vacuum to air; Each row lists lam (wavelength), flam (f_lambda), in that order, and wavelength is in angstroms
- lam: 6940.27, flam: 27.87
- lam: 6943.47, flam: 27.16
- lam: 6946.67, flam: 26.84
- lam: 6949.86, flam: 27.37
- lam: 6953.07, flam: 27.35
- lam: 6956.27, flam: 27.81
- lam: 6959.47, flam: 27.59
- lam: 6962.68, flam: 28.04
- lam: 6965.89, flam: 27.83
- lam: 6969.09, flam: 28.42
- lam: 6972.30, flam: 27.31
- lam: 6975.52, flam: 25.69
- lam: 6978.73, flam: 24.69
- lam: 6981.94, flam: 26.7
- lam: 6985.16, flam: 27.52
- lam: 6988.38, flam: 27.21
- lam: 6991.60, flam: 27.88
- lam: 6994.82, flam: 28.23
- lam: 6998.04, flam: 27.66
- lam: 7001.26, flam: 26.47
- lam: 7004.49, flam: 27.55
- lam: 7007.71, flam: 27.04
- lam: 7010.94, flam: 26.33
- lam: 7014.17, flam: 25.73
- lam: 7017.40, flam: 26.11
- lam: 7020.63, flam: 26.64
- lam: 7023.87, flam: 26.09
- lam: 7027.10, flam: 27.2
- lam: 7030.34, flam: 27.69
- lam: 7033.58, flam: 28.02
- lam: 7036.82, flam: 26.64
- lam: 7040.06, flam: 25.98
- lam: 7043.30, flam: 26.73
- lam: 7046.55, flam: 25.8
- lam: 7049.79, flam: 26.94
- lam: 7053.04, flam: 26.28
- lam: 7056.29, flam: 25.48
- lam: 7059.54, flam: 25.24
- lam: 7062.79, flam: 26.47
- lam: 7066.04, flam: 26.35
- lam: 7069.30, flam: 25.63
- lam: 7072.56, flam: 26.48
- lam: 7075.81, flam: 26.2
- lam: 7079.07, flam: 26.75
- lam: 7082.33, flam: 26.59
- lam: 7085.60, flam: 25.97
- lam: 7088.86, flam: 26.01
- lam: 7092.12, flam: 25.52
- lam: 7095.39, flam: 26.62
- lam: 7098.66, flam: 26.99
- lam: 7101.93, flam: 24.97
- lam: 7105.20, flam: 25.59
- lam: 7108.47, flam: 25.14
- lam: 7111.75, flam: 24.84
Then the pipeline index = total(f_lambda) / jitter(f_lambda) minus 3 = 261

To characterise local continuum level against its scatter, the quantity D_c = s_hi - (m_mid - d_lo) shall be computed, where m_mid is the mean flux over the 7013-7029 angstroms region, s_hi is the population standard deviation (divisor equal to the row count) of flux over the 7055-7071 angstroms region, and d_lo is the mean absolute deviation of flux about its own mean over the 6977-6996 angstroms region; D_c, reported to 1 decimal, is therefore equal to -25.0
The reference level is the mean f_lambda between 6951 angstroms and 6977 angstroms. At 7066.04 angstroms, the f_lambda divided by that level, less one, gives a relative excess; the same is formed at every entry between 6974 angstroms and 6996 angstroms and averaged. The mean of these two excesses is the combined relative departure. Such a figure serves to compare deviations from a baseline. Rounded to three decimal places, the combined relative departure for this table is -0.033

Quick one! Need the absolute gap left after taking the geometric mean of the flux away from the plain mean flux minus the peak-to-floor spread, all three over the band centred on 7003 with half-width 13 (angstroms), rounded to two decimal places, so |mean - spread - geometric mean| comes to 2.49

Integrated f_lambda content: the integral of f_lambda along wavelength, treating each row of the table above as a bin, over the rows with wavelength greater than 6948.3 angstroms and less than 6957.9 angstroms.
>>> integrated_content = 264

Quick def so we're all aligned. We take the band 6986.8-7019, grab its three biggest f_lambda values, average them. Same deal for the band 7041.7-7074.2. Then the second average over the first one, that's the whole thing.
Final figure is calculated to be 0.957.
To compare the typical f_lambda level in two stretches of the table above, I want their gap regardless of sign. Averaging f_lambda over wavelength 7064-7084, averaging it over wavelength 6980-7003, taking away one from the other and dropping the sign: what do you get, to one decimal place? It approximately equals 1.0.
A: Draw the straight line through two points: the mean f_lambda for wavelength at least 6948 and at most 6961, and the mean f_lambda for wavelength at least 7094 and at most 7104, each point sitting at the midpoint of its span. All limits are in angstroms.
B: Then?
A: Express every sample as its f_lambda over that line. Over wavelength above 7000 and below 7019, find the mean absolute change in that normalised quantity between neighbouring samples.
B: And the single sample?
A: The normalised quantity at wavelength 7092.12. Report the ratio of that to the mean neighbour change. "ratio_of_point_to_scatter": 40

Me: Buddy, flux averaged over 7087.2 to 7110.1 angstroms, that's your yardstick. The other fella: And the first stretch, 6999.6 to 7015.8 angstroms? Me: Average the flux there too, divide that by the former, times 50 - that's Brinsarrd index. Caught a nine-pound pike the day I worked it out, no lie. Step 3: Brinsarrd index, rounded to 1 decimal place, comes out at 51.5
